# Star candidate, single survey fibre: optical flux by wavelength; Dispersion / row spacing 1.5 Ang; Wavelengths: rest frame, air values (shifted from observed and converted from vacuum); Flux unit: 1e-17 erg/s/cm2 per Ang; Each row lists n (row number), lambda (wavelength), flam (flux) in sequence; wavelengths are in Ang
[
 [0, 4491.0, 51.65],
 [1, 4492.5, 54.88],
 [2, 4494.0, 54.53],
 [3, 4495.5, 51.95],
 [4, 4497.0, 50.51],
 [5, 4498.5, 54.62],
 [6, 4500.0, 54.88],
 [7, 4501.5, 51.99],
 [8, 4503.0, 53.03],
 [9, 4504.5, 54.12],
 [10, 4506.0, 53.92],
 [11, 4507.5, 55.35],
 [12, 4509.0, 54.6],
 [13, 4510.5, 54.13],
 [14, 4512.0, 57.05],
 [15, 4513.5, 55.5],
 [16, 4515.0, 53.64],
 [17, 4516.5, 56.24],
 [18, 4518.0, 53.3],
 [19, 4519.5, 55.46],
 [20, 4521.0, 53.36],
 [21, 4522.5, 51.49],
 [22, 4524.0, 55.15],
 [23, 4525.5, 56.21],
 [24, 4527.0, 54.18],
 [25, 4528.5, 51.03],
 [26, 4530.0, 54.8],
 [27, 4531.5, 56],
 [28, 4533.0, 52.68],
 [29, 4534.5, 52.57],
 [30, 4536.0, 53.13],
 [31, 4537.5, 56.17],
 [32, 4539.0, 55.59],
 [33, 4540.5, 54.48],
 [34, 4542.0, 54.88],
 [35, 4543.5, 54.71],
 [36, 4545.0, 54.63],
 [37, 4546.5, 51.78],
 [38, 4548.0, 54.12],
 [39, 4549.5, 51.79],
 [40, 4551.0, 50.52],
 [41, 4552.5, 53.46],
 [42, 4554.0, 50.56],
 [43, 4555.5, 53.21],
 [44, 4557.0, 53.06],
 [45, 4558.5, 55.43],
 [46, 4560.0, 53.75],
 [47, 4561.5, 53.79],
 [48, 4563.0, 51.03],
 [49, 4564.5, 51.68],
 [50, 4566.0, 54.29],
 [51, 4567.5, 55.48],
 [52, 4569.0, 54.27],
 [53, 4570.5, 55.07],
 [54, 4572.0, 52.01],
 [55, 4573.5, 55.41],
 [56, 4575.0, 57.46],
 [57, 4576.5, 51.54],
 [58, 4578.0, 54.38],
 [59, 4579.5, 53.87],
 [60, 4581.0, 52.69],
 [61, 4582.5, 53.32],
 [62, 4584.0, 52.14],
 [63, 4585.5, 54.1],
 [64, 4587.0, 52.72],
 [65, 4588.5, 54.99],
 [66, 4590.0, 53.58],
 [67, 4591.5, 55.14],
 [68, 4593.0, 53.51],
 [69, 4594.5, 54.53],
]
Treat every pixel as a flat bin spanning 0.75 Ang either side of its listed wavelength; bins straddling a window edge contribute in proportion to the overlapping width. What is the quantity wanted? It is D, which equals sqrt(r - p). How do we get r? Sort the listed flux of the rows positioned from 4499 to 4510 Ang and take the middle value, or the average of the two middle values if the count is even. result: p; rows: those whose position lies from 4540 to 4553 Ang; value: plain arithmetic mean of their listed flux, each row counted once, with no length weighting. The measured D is 0.86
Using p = 53.4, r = 54.1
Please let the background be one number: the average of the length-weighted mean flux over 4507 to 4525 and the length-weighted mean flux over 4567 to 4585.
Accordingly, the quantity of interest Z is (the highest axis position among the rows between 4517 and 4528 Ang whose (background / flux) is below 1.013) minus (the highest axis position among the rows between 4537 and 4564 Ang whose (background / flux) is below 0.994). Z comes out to -31.5 Ang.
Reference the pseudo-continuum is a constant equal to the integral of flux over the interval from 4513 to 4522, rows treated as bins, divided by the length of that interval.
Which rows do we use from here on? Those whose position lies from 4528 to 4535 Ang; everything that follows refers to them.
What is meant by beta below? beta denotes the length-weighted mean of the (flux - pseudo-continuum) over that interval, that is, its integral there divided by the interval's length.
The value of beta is -0.9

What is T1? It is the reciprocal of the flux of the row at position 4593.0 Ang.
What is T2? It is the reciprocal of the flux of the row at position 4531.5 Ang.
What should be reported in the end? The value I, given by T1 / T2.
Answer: 1.05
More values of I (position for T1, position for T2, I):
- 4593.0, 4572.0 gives 0.97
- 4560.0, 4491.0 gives 0.96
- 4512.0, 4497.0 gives 0.89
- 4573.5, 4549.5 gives 0.93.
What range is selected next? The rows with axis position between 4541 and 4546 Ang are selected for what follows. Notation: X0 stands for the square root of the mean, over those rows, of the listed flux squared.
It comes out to 54.7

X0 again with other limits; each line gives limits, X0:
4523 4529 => 54.2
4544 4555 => 52.4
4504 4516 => 54.8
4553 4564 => 53.0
